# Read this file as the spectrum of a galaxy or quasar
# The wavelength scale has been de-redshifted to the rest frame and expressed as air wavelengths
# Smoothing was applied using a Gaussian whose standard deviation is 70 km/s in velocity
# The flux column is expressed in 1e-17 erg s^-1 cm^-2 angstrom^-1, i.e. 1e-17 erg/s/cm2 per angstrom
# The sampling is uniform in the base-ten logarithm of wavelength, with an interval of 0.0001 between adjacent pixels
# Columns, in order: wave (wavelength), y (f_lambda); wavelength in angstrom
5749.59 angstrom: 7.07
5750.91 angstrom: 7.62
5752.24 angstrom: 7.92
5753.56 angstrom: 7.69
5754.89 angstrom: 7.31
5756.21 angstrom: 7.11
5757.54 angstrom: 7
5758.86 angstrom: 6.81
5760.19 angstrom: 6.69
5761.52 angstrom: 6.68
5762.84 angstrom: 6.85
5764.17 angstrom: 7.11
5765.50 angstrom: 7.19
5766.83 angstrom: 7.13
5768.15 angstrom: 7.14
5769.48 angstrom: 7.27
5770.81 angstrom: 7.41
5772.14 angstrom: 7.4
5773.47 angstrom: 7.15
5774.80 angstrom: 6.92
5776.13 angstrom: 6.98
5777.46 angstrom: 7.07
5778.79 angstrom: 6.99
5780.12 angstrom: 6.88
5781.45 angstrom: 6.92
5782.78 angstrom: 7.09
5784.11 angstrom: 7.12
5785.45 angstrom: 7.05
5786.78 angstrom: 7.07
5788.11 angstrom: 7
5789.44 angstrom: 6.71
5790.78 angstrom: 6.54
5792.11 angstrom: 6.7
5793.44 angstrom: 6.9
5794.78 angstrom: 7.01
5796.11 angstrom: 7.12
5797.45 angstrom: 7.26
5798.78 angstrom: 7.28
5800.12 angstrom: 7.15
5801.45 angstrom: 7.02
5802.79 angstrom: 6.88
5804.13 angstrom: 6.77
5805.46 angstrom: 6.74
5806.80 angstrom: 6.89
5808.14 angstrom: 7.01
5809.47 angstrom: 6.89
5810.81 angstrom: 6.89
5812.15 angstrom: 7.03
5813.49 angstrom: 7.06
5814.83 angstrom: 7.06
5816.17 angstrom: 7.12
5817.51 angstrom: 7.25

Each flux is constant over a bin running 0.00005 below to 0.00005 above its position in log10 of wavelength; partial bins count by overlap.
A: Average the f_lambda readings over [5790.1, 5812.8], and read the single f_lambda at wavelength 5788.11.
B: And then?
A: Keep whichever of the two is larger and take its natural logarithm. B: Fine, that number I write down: 1.95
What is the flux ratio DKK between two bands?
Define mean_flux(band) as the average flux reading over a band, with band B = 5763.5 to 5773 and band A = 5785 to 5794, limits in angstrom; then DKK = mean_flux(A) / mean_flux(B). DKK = 0.95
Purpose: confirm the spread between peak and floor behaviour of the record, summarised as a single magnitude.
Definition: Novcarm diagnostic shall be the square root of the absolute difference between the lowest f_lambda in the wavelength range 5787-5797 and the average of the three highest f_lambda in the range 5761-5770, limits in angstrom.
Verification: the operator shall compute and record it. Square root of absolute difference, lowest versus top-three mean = 0.81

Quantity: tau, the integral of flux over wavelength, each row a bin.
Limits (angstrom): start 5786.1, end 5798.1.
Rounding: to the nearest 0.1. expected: 83.1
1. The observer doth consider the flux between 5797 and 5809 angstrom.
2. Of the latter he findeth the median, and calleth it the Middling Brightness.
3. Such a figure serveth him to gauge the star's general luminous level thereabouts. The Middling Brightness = 7.01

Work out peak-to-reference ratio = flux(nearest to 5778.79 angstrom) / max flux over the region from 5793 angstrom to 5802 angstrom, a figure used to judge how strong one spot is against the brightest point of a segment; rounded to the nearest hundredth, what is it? 0.96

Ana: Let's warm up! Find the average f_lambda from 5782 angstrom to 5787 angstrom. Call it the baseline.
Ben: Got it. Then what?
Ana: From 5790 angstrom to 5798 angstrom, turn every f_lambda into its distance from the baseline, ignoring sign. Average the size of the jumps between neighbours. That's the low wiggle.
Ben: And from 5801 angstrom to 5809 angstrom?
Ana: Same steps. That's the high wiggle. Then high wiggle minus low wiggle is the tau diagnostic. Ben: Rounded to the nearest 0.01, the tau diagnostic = -0.02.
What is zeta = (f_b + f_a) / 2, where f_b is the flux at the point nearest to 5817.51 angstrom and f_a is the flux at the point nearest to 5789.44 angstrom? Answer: 6.98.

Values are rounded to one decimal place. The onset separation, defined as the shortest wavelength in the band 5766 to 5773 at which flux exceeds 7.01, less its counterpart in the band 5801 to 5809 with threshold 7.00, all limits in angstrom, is -34.6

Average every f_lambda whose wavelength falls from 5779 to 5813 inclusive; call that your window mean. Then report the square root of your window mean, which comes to 2.638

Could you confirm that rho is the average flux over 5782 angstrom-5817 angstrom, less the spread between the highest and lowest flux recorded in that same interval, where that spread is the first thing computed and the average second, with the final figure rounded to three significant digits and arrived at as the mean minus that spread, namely 6.24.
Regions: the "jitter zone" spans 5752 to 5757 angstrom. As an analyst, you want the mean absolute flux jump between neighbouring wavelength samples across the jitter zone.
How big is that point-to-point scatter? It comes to 0.27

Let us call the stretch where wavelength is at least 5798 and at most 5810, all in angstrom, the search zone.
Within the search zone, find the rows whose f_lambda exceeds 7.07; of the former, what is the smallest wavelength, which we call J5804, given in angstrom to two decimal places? 5798.78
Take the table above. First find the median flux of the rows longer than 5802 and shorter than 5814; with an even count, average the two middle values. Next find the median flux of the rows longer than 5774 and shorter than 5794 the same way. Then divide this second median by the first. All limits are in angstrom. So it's 1.013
